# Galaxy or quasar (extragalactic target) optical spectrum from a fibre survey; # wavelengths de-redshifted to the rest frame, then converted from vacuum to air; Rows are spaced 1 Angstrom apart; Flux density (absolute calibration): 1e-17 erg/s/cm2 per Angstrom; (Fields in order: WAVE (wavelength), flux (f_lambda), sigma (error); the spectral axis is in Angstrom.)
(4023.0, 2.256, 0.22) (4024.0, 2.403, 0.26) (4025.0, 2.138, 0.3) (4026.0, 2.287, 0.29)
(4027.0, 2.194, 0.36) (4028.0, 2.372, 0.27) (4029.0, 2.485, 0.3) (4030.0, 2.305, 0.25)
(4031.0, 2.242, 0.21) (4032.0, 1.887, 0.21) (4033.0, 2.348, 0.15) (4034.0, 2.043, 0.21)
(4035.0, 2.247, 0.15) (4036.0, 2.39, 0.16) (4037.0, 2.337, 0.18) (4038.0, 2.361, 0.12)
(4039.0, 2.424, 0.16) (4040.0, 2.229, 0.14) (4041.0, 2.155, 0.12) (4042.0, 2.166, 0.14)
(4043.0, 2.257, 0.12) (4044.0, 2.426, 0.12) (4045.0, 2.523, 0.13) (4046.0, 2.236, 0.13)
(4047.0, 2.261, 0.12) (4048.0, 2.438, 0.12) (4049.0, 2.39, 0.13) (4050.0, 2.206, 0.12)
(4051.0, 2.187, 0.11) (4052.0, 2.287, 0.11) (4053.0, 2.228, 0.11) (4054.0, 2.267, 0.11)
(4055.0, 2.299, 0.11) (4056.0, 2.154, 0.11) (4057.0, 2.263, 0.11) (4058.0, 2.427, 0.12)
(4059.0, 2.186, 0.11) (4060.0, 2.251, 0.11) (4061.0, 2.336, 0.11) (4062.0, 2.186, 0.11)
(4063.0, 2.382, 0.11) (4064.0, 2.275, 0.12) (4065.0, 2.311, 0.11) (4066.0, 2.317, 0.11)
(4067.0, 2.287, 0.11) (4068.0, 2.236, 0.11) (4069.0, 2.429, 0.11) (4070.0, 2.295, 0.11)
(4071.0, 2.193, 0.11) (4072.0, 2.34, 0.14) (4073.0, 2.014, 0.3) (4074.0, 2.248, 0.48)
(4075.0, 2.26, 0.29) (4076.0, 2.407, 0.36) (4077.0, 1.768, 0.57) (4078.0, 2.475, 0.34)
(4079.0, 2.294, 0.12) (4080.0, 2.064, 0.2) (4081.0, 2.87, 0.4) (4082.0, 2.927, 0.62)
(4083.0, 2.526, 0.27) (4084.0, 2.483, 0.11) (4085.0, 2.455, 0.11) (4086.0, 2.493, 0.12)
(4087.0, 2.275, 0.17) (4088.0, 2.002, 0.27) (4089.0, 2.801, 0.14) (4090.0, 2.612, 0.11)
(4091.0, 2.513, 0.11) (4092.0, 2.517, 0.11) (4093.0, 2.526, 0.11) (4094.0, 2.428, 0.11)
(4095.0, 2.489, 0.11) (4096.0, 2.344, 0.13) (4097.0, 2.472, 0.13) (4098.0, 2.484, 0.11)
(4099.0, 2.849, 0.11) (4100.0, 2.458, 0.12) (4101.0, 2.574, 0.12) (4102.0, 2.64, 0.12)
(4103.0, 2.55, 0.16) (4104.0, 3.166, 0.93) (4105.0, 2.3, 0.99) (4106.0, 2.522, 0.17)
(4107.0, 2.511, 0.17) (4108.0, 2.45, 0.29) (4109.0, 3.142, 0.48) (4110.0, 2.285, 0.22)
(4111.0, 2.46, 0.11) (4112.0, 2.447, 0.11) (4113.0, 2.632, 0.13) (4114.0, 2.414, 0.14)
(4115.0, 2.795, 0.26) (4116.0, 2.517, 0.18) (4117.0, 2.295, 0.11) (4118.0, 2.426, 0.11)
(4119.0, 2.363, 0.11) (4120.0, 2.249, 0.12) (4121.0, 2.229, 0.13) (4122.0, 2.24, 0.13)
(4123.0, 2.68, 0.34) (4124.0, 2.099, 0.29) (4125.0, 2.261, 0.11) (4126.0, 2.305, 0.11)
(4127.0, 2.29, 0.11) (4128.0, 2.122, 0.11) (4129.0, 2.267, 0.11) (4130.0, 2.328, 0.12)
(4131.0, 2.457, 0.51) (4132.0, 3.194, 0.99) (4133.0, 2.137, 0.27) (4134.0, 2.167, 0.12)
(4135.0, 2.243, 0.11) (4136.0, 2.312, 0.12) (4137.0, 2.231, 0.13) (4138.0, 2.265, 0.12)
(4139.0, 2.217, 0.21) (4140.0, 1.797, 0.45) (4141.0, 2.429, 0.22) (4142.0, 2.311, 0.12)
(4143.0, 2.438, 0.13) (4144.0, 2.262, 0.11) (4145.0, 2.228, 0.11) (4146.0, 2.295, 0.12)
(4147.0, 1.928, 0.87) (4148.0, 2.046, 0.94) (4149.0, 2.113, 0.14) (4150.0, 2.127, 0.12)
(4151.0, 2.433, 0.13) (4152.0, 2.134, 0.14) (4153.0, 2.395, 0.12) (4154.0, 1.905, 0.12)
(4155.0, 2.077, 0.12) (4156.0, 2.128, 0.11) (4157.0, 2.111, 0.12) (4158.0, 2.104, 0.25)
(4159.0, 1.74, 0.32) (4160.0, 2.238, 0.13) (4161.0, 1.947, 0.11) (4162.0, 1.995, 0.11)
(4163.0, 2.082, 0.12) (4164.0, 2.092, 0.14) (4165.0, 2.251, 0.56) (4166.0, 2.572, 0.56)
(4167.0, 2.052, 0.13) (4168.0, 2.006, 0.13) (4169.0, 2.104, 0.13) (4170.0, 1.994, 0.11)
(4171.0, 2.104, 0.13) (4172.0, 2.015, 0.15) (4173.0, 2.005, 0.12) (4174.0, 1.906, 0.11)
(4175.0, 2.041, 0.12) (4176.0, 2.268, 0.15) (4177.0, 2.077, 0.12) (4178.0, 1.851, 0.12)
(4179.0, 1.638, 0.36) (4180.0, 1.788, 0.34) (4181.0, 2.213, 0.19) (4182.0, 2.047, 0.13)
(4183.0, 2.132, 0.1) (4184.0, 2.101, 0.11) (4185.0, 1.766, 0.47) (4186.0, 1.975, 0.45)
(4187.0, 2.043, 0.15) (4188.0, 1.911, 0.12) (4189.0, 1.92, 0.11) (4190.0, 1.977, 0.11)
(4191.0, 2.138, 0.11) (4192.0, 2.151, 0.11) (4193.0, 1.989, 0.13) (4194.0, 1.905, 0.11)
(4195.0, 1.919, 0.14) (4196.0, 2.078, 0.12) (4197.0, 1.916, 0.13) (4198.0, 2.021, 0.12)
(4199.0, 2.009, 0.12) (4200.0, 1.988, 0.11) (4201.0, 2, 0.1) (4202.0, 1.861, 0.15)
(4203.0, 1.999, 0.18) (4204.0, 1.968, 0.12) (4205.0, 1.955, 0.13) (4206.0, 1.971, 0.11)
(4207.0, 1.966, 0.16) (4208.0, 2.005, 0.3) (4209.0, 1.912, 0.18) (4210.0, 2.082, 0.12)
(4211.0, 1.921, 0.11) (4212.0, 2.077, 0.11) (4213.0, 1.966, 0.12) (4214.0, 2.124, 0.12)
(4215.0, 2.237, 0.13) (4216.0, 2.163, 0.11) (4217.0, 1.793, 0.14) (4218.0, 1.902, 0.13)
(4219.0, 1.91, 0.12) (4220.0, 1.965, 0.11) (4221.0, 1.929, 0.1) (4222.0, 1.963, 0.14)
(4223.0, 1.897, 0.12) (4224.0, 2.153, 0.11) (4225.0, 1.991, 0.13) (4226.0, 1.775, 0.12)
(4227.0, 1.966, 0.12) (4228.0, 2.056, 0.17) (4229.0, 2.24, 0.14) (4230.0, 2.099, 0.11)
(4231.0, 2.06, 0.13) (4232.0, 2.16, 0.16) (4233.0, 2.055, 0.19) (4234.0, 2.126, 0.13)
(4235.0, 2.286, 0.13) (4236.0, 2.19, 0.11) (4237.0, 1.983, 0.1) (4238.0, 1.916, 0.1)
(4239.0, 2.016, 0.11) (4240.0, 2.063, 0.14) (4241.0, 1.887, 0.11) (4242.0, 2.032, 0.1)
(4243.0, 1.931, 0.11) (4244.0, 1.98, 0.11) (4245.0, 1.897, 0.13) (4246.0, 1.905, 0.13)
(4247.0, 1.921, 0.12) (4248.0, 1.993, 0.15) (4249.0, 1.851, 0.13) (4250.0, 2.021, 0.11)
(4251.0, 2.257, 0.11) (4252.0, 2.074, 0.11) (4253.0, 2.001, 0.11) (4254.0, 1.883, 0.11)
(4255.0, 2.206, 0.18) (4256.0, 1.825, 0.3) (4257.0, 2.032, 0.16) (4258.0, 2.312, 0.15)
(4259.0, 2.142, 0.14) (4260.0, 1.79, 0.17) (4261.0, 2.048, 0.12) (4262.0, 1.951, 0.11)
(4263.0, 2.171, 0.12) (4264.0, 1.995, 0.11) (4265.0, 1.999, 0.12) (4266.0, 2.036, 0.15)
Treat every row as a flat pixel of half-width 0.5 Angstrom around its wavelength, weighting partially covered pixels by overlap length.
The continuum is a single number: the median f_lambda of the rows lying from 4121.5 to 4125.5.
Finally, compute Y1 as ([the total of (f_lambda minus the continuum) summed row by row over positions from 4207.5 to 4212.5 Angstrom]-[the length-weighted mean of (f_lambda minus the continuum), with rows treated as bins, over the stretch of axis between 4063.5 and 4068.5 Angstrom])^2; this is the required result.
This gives 1.7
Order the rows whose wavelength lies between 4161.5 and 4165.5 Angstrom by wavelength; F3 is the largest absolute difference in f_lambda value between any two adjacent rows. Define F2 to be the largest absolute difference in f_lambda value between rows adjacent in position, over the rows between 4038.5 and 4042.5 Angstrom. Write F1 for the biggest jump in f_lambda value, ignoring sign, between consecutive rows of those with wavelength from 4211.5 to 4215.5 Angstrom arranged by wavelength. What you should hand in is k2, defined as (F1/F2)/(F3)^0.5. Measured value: 2.0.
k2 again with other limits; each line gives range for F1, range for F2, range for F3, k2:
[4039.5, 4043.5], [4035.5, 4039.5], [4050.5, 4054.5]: 4.6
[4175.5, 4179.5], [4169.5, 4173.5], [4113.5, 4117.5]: 3.3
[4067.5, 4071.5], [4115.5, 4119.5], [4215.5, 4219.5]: 1.4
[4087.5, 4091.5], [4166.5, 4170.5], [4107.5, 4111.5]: 7.8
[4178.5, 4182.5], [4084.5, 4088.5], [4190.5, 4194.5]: 3.9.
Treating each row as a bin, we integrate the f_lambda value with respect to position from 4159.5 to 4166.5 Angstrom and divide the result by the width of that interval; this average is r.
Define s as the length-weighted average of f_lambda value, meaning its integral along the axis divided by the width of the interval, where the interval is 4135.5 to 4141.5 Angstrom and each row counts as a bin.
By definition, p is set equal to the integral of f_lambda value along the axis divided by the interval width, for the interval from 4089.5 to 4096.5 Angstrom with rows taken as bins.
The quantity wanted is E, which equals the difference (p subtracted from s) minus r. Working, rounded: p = 2.49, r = 2.17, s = 2.21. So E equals -2.45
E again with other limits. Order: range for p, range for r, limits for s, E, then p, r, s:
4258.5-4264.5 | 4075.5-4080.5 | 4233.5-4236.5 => -2.02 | 2.02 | 2.20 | 2.20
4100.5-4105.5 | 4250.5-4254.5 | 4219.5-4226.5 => -2.75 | 2.65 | 2.05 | 1.95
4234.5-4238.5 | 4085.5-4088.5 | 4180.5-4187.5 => -2.31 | 2.09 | 2.26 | 2.04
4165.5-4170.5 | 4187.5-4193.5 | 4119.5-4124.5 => -1.86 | 2.15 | 2.01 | 2.30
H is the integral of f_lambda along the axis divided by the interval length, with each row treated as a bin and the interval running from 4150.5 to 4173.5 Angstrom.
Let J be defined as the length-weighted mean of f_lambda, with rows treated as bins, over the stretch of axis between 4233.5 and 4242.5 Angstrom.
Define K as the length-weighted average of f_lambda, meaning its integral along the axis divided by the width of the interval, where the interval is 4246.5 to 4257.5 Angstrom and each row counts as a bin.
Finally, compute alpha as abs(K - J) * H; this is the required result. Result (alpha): 0.1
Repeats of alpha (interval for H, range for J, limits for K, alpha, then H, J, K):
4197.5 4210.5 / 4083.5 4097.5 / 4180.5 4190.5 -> 0.9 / 1.98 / 2.46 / 2.01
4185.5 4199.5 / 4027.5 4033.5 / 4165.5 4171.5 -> 0.3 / 2.00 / 2.27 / 2.14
